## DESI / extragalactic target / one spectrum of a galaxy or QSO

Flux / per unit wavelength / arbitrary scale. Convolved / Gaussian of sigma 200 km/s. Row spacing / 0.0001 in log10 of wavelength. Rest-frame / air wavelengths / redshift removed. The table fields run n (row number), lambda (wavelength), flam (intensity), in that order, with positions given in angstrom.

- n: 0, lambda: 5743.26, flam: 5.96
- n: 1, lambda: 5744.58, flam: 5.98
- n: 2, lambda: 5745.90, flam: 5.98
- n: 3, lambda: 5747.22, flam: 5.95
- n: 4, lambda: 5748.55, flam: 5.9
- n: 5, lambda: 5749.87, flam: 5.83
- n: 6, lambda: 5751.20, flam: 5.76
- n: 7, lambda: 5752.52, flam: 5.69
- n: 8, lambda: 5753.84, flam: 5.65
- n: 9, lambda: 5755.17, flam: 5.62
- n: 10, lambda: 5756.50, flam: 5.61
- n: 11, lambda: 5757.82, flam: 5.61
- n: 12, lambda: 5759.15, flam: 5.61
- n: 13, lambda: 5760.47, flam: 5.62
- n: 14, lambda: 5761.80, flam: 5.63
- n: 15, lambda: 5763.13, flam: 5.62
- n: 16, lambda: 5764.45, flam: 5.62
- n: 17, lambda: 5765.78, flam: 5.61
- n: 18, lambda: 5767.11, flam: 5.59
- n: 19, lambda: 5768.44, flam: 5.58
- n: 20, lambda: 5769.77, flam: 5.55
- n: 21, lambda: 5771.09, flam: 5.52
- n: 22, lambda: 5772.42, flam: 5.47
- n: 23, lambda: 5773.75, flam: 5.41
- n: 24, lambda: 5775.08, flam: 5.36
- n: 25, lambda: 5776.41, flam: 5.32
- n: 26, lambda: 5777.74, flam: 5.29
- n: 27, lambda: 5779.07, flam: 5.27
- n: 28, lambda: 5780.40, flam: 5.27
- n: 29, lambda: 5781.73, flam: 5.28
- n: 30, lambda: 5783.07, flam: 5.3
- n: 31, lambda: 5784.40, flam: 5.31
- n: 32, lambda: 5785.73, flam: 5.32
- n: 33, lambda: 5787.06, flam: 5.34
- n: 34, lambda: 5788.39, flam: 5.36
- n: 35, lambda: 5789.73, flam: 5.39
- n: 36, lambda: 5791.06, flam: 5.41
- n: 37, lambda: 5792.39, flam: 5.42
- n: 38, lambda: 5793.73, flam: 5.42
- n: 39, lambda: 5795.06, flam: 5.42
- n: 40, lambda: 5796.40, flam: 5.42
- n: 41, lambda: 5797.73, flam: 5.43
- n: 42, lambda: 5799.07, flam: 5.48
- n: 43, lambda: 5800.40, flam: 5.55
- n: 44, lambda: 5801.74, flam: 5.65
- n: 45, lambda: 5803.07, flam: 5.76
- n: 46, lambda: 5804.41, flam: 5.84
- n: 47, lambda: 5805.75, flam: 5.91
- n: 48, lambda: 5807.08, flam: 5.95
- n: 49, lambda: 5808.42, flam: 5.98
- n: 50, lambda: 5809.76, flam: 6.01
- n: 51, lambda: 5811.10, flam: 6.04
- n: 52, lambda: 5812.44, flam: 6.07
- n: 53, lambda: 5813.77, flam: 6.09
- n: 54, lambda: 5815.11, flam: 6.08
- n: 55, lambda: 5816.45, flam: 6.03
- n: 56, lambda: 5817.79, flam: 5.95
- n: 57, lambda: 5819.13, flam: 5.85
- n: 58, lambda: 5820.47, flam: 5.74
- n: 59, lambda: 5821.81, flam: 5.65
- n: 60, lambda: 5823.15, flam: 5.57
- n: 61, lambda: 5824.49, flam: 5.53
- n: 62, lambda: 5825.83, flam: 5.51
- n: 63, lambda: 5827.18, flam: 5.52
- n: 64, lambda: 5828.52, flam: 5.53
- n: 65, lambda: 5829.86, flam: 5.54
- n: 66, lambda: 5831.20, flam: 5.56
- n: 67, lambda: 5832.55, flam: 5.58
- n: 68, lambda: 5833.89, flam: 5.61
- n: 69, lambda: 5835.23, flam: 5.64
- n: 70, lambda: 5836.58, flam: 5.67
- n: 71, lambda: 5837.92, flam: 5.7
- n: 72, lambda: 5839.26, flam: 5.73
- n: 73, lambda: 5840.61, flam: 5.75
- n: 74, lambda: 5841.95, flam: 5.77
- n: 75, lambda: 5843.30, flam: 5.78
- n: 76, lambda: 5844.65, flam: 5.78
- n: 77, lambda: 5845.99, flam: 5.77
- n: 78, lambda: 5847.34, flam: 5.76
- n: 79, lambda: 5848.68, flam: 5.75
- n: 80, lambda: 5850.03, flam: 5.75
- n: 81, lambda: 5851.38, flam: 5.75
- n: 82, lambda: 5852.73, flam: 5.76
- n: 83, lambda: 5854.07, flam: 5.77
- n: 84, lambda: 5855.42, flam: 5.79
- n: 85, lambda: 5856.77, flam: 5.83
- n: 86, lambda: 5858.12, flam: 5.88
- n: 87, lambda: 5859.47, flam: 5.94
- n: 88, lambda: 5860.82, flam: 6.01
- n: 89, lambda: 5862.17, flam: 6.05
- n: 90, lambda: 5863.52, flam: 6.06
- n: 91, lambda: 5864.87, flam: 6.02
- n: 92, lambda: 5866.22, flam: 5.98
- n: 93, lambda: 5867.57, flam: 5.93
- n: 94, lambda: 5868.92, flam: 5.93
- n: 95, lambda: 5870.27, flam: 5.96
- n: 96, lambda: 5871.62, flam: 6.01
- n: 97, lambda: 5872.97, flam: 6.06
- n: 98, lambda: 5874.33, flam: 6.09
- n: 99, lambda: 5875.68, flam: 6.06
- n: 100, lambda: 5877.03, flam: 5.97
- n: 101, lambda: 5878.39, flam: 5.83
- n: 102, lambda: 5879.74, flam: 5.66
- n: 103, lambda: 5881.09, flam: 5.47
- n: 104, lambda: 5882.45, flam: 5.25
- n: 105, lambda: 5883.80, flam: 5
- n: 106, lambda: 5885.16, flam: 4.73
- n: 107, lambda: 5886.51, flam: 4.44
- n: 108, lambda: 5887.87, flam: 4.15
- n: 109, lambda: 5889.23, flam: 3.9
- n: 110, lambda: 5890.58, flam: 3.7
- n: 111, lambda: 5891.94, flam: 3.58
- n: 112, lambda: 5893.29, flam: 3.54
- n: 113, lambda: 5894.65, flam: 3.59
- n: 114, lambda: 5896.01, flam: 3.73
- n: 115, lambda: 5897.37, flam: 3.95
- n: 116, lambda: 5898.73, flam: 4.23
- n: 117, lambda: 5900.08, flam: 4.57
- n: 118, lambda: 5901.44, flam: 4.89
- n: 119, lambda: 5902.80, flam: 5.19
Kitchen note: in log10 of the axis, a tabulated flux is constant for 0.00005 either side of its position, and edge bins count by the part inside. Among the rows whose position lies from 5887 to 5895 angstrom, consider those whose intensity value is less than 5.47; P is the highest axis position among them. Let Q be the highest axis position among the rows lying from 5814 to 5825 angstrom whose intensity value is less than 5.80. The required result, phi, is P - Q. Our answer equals 70.2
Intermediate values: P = 5894.65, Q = 5824.49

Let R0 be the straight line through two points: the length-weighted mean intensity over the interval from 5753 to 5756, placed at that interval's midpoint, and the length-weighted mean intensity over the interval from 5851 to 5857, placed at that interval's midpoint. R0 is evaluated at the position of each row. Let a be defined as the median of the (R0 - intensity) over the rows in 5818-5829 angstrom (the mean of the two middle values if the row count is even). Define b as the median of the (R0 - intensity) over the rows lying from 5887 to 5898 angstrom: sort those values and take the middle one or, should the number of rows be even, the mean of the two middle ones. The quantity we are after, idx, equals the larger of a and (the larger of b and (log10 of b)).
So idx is 2.12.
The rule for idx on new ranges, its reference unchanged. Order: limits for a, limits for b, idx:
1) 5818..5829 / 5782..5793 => 0.33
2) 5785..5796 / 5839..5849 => 0.28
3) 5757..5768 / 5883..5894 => 1.81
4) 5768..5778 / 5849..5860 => 0.22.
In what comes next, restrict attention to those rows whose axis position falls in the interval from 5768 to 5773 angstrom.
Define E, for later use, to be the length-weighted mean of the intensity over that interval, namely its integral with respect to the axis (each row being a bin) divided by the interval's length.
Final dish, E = 5.5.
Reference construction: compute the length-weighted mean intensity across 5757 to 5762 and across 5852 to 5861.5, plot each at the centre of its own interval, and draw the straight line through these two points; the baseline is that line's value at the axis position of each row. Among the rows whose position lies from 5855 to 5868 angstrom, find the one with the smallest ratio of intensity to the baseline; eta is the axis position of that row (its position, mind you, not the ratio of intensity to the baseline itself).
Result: 5855.42 angstrom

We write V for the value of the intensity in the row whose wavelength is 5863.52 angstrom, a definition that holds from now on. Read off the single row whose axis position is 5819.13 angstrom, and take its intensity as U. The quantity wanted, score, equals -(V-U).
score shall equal -0.2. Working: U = 5.85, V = 6.06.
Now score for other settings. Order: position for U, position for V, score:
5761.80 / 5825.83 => 0.1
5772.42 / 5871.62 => -0.5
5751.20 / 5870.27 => -0.2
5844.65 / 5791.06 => 0.4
